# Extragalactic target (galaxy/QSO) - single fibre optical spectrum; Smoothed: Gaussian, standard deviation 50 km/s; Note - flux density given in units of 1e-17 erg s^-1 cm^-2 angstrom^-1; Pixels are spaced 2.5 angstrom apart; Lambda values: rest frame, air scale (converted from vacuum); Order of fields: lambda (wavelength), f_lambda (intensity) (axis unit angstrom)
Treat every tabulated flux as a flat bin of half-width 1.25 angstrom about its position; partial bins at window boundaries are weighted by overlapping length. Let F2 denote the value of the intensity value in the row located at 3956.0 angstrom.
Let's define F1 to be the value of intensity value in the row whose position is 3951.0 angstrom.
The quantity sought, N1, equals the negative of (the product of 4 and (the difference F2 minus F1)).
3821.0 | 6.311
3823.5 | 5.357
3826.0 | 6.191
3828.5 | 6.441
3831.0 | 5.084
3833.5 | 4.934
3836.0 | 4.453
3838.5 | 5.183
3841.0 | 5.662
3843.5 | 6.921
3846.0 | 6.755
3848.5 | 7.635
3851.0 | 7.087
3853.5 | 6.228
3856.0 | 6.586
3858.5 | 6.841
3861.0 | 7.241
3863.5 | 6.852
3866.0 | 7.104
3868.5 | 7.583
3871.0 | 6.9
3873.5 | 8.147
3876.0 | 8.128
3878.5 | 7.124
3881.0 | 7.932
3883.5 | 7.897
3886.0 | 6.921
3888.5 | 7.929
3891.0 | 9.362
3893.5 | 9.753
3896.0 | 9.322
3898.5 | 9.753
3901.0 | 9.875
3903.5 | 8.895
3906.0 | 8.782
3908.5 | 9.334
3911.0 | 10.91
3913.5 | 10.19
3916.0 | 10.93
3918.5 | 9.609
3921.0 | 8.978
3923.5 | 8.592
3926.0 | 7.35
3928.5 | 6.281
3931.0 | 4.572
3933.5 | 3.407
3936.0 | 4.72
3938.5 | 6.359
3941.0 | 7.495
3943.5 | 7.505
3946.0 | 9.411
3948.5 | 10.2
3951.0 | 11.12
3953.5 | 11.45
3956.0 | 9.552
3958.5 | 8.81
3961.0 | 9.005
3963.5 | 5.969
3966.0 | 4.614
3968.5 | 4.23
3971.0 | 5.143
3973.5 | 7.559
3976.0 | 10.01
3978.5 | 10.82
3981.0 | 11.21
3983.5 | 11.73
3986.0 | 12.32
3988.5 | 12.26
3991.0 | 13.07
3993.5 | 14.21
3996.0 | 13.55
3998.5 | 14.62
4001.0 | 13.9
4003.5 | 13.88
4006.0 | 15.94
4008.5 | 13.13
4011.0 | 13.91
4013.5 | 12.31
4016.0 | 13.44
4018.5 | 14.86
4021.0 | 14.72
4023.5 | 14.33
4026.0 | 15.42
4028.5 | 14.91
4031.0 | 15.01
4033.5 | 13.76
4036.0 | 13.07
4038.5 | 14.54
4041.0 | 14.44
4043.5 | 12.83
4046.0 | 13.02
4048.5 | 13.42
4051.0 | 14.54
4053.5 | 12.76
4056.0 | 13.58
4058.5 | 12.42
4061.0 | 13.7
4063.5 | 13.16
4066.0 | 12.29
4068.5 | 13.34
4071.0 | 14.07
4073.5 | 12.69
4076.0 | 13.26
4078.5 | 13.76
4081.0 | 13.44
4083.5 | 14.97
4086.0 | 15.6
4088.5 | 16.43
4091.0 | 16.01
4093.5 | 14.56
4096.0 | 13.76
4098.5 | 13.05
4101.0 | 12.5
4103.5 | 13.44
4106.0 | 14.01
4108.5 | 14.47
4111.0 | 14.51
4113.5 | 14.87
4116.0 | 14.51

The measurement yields 6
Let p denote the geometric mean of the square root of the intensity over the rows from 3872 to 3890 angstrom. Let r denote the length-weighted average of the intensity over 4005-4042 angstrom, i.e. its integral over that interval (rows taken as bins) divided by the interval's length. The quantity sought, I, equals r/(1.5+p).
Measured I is 3.3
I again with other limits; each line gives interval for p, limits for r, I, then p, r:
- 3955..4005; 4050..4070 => 2.9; 3.1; 13.2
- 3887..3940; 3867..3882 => 1.8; 2.8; 7.6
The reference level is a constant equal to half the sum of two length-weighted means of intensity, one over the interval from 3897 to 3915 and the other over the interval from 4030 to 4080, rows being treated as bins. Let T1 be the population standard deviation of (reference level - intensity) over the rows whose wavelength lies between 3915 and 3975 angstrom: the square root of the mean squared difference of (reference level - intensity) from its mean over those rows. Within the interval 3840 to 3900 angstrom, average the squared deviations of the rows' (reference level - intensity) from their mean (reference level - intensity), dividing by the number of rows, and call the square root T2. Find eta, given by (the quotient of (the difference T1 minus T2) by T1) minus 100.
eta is -99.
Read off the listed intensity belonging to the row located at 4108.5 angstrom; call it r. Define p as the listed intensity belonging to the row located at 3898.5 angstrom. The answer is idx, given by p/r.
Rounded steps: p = 9.753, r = 14.47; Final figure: 0.67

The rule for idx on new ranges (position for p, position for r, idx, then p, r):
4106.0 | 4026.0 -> 0.91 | 14.01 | 15.42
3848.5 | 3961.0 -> 0.85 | 7.635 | 9.005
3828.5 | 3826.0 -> 1.04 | 6.441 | 6.191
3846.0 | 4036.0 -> 0.52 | 6.755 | 13.07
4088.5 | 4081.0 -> 1.22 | 16.43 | 13.44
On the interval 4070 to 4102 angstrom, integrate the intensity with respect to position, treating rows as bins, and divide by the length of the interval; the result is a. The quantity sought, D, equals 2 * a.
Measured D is 28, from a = 14.2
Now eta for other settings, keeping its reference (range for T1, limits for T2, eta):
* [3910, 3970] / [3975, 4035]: -100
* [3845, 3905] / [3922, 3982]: -101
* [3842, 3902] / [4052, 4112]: -100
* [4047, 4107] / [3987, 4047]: -100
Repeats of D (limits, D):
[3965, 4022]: 24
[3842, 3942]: 16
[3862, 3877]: 15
